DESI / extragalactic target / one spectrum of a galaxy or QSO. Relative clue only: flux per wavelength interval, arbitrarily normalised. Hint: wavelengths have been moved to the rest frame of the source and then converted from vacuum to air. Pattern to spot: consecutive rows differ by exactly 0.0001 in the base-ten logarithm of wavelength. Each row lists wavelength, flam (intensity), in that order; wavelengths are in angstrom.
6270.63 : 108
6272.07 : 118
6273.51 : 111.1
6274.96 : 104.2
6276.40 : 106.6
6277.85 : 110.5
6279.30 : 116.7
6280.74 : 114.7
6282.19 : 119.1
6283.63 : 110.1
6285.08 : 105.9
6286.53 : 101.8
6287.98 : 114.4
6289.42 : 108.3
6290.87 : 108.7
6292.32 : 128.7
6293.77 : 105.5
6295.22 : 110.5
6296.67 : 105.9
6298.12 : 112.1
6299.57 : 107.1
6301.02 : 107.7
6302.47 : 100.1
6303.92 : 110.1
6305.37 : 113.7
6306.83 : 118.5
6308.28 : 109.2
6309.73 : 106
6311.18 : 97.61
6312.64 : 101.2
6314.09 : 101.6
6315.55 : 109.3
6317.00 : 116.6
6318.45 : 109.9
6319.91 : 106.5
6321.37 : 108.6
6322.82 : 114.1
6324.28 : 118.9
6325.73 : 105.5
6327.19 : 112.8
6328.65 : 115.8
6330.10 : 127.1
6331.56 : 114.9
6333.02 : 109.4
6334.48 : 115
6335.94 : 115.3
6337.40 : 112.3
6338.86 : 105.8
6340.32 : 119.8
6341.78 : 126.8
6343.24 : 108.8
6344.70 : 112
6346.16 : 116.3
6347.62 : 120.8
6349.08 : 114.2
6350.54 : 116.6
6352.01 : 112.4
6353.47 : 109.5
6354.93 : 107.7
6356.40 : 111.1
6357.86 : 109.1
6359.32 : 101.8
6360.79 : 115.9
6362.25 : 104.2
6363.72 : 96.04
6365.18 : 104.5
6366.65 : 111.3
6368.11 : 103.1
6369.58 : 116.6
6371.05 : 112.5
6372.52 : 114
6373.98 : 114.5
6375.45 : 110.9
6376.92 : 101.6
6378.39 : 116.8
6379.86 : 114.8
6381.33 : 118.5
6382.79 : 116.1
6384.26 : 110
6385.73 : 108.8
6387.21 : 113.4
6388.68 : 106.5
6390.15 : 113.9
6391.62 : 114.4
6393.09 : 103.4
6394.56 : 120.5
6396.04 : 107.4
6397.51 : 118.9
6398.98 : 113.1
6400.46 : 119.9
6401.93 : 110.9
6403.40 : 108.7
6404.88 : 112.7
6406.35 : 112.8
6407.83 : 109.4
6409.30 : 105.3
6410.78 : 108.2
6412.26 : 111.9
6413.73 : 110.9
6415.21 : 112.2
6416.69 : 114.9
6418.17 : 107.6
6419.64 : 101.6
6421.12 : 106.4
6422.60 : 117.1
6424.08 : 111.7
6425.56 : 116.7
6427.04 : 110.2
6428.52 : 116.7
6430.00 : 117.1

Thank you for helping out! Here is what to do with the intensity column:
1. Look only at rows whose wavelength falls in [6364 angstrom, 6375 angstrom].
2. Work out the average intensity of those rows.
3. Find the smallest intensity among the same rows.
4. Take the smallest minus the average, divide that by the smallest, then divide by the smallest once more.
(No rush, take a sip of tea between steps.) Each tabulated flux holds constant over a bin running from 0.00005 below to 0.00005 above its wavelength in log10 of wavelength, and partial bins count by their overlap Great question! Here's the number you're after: -0.0007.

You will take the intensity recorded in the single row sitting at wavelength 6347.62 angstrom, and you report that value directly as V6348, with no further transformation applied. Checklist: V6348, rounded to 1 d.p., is 120.8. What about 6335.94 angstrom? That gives 115.3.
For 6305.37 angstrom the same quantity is 113.7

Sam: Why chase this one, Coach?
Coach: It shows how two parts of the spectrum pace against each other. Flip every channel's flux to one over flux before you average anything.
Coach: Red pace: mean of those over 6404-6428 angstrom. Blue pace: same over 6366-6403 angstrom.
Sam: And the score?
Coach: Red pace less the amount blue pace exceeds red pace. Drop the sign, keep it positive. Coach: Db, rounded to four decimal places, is 0.0092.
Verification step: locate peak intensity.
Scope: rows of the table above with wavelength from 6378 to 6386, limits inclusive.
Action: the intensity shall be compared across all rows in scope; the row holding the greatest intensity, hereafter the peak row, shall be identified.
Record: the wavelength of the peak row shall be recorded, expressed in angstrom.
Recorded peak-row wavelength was 6381.33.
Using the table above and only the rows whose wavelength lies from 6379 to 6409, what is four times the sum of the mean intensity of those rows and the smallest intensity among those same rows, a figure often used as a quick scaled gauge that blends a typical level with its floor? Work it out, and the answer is 864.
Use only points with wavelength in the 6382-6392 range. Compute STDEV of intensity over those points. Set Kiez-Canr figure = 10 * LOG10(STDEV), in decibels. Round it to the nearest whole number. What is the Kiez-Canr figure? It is 5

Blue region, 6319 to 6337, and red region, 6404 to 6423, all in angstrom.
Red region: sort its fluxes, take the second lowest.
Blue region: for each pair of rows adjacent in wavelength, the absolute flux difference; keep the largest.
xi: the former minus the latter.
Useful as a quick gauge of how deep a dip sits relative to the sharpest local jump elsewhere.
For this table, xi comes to 92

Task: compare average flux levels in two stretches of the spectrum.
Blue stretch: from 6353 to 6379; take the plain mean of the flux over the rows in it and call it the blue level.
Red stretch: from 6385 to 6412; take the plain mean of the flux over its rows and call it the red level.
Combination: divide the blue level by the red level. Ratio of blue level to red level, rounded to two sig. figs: 0.98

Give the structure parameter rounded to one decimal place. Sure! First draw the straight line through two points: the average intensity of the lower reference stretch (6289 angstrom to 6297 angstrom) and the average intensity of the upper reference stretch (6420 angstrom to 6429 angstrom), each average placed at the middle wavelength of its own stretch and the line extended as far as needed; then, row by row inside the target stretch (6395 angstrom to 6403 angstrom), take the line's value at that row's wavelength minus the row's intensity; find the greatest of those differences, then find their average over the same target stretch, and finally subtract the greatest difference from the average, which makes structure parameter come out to -6.6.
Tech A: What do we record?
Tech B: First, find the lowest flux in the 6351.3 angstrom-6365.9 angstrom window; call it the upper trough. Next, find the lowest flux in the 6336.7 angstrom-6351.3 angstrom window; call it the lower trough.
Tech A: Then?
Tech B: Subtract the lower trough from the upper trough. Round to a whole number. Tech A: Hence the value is -10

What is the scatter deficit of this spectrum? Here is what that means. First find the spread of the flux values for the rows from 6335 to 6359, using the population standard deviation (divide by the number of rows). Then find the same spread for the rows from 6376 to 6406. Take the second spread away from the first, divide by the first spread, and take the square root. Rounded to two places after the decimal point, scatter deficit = 0.15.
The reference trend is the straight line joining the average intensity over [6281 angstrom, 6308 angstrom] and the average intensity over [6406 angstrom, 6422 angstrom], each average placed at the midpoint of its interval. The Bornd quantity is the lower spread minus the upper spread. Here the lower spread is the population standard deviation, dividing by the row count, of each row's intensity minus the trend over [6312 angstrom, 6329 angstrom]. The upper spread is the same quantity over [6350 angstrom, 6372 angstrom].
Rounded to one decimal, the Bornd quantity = -0.2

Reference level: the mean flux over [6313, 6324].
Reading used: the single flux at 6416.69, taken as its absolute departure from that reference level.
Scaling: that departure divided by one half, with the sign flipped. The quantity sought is -11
